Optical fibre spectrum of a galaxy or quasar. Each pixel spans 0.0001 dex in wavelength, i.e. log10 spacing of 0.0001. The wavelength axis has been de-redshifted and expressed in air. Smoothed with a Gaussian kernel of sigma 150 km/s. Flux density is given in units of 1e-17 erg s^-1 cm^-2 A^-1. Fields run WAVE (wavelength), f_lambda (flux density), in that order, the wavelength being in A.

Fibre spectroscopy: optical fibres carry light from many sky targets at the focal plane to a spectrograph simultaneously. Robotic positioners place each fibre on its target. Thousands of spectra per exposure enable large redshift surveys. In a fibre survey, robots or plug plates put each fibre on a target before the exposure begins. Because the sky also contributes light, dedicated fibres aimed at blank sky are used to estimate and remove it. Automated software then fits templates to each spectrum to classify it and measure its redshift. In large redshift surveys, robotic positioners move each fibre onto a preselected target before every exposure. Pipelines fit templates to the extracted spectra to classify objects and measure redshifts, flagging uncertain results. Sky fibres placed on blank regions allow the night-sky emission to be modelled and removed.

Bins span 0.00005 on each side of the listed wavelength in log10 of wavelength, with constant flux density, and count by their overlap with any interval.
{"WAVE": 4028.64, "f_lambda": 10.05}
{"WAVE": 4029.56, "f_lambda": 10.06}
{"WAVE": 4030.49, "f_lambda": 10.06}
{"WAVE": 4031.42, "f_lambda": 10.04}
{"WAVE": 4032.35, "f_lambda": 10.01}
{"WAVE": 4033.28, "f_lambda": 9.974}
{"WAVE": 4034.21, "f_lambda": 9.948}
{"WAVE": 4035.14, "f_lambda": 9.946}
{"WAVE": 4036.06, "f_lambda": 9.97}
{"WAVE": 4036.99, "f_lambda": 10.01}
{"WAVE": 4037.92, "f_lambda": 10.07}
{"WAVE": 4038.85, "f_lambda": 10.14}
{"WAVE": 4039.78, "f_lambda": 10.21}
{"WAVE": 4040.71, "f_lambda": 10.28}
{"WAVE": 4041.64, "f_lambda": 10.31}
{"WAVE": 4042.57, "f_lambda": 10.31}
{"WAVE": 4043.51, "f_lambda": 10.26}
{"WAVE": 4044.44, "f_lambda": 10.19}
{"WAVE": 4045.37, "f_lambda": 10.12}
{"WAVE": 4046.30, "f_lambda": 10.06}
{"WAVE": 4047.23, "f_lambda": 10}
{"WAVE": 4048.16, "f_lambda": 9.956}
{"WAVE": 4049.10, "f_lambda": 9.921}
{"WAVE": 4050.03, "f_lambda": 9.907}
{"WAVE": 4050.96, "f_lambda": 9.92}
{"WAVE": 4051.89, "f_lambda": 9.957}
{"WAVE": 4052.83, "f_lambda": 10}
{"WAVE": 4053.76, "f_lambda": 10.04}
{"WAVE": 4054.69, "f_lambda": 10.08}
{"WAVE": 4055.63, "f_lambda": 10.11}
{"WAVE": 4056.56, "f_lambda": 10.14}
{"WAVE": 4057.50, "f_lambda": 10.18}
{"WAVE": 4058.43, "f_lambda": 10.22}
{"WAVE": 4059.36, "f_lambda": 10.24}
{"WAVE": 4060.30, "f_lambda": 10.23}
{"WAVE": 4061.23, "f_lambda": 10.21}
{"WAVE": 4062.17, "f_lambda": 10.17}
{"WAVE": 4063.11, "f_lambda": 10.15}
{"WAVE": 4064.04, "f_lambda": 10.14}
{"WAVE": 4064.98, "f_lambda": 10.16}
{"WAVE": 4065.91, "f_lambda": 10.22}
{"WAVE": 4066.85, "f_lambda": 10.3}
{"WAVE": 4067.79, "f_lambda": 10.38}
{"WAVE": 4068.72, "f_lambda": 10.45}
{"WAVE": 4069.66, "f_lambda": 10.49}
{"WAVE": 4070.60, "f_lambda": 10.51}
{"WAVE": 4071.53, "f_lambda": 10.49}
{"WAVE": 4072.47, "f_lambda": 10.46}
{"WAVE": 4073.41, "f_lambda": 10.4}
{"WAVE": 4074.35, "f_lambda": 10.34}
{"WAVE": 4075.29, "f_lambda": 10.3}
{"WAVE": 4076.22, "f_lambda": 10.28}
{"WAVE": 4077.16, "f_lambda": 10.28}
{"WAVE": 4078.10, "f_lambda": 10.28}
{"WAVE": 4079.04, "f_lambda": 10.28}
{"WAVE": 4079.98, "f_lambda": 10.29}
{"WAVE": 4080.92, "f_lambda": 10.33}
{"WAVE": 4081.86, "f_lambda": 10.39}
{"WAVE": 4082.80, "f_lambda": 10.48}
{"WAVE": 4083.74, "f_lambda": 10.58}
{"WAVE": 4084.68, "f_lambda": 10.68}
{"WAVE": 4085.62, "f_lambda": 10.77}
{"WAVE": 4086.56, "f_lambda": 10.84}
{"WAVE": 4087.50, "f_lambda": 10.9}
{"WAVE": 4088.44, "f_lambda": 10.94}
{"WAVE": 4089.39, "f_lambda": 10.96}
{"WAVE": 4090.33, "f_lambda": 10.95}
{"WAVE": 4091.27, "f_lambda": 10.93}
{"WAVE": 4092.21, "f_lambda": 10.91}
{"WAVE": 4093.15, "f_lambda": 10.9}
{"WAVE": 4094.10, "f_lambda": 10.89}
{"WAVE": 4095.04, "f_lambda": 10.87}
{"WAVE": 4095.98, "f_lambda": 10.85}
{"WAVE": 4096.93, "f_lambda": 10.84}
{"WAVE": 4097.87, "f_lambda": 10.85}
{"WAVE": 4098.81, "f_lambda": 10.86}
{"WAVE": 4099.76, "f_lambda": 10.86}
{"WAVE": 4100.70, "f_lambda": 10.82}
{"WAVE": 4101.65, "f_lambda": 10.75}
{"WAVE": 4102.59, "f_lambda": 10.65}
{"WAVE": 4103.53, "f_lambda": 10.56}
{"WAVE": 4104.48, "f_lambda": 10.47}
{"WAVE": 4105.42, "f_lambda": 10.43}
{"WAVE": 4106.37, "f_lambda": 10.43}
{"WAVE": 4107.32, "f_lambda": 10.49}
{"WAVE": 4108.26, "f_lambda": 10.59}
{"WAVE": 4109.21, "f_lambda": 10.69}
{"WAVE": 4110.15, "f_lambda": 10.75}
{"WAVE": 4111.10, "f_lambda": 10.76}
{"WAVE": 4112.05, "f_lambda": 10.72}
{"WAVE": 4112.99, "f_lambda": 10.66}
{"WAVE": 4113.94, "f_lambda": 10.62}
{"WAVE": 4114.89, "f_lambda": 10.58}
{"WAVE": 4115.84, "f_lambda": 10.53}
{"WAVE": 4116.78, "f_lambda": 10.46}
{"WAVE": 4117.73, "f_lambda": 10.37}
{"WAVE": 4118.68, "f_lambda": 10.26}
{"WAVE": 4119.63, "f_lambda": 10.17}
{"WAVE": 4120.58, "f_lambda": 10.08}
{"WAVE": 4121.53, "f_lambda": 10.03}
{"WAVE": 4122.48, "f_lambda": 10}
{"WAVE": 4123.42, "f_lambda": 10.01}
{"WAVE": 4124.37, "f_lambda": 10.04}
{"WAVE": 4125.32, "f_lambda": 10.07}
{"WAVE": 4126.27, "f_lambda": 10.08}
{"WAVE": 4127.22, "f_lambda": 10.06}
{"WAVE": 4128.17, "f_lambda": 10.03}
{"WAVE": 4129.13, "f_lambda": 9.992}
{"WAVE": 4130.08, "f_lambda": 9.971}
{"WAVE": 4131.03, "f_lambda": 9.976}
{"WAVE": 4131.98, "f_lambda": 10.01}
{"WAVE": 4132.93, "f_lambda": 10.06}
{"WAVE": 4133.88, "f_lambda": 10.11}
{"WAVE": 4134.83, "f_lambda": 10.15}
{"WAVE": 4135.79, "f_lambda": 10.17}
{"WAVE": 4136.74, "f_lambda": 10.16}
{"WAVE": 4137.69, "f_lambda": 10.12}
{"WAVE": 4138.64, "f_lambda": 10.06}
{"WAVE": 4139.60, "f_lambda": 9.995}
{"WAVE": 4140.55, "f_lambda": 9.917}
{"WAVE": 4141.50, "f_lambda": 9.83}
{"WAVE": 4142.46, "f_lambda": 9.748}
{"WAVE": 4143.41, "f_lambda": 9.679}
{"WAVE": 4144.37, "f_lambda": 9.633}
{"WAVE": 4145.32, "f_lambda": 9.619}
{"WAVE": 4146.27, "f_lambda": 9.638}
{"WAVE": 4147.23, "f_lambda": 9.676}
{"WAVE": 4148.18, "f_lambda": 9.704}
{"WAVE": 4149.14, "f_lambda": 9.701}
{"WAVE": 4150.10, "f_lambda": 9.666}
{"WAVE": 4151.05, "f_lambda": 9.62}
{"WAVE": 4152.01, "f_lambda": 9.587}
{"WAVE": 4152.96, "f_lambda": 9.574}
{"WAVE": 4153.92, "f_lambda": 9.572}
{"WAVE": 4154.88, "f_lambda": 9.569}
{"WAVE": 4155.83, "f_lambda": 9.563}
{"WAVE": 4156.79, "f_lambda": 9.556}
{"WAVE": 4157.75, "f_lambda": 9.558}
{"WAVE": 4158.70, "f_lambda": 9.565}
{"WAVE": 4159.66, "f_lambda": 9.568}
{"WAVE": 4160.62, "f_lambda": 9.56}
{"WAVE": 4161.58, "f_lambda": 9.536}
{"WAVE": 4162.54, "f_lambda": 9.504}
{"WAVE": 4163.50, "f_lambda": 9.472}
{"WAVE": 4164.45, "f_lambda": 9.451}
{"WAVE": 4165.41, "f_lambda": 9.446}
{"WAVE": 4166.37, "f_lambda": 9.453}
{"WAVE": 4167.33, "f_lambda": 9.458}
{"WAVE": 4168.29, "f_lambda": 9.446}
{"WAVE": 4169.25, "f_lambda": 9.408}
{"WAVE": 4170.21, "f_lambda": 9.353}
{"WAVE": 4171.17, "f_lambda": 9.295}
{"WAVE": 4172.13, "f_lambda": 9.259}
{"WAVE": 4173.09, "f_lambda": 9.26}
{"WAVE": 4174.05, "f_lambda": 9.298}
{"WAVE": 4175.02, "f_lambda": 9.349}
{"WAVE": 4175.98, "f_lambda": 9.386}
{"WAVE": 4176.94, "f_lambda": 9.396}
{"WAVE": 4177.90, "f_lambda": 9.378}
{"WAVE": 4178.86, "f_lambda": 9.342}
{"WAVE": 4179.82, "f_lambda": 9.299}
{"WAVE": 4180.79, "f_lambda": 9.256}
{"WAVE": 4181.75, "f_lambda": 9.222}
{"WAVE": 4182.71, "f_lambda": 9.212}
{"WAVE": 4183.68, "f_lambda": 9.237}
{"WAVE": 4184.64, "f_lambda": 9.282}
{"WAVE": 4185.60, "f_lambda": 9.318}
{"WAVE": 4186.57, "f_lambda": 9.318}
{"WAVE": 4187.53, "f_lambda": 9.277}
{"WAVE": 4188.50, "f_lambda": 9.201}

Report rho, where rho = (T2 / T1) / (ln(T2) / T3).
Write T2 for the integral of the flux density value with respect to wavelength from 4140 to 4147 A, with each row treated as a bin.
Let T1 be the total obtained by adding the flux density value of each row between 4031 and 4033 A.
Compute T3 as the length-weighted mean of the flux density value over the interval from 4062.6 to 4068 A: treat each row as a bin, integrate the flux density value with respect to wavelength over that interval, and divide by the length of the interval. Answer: 8.2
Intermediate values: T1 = 20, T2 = 68.1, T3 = 10.2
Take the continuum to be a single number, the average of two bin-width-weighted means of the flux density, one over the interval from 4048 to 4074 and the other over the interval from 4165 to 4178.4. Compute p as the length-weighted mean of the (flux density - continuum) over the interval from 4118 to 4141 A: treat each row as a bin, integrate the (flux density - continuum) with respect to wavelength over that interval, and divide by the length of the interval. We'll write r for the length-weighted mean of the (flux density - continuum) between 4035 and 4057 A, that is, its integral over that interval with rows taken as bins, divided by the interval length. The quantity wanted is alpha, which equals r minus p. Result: 0.0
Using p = 0.3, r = 0.3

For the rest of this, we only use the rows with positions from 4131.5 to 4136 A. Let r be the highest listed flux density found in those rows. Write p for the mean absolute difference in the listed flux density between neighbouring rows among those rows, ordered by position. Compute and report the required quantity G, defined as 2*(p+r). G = 20.42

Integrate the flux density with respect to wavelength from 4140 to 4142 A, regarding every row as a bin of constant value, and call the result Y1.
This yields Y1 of 19.76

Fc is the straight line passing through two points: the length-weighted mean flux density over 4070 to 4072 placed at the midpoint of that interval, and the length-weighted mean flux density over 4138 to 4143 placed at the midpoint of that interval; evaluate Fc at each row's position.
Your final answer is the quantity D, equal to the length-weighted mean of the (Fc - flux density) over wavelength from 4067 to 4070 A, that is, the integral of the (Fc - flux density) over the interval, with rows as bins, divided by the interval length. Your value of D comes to 0.1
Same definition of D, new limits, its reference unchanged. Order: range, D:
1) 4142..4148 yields 0.2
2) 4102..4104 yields -0.4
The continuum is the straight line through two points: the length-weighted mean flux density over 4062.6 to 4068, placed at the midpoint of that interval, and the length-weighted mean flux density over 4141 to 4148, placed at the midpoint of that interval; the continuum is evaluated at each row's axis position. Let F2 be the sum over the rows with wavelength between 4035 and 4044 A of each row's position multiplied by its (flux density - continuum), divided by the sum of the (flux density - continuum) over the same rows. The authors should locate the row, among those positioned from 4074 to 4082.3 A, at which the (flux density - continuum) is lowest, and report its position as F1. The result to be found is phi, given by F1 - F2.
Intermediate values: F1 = 4076.22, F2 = 4037.6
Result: 38.6 A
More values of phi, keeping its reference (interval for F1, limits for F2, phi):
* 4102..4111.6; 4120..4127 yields -18.2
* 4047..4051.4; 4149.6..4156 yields -103.6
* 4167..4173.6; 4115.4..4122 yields 54.2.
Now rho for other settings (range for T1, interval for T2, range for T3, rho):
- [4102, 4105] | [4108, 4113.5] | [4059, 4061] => 4.7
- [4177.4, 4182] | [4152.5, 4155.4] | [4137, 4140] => 1.8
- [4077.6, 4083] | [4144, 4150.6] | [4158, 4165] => 2.4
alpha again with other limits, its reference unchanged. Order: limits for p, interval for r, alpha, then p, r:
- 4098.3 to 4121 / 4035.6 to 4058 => -0.5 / 0.8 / 0.3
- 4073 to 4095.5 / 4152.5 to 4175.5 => -1.2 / 0.8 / -0.3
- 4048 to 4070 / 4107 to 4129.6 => 0.2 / 0.4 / 0.6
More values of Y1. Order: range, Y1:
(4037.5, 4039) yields 15.15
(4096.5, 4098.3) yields 19.56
